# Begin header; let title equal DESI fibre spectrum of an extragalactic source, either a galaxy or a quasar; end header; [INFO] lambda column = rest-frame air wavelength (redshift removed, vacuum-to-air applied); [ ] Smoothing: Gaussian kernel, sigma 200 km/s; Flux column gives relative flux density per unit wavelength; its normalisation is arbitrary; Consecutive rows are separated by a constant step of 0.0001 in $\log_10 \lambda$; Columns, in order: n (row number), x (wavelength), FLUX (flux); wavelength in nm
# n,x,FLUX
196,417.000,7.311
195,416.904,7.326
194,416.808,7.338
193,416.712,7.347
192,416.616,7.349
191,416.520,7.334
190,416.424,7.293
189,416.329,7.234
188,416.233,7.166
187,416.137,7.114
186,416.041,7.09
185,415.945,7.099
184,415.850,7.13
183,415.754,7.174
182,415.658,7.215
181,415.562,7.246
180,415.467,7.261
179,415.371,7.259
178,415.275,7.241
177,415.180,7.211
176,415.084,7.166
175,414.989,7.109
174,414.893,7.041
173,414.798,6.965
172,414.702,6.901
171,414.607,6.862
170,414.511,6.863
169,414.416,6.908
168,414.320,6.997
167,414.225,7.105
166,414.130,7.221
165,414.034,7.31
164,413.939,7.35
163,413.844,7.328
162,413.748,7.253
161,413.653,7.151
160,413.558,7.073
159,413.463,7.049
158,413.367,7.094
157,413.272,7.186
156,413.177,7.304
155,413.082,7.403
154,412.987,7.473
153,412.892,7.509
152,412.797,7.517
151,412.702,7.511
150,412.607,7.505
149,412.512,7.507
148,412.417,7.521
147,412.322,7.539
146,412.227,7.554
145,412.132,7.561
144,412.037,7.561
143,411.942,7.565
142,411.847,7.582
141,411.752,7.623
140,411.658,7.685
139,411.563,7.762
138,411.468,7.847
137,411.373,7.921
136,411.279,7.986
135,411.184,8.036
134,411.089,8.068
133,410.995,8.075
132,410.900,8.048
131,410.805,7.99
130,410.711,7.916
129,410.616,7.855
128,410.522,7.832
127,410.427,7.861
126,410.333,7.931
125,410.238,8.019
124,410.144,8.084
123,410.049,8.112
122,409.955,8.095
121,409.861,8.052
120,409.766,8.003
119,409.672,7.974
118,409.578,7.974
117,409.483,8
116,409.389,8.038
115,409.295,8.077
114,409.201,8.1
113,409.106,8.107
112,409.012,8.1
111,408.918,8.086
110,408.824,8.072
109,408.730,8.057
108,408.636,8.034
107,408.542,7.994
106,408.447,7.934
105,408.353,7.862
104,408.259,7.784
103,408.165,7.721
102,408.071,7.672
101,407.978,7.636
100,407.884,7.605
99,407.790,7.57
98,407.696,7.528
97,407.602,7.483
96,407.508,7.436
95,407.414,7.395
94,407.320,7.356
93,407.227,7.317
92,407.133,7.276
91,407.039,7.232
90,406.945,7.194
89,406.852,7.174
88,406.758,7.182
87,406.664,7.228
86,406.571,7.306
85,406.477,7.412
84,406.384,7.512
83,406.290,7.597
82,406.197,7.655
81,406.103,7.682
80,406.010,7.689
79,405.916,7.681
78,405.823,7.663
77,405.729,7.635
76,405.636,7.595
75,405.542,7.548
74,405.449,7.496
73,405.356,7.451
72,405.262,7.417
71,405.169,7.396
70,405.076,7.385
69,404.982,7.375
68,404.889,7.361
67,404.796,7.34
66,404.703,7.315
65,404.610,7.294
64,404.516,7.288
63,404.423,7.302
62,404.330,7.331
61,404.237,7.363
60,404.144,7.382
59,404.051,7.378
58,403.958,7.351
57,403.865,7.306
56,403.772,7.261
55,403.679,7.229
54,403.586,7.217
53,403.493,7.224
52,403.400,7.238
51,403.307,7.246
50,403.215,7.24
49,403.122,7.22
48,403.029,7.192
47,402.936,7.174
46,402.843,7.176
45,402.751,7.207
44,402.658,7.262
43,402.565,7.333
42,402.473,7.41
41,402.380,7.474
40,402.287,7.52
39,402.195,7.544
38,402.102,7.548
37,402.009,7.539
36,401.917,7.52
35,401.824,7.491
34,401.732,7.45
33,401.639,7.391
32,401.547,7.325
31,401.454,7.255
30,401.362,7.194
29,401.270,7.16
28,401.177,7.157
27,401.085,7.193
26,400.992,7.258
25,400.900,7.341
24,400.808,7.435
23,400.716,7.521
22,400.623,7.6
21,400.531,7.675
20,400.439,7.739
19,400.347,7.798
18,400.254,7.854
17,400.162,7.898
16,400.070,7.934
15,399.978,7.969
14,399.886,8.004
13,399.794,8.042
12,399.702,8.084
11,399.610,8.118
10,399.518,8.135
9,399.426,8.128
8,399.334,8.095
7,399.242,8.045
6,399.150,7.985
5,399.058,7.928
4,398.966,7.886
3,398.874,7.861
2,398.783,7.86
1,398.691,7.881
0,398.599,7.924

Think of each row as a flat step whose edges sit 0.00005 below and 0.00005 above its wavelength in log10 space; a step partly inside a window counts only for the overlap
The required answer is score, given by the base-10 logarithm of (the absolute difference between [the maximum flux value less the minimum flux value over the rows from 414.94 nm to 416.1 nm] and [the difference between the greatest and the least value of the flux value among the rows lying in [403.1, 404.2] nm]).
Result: -2.2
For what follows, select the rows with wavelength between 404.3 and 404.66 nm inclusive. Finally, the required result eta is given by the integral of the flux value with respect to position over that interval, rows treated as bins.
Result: 2.63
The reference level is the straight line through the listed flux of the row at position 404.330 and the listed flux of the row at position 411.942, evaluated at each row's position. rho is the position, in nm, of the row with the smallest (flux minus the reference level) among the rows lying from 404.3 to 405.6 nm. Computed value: 404.516 nm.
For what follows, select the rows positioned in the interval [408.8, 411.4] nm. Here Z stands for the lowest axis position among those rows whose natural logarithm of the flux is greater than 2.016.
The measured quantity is 408.824 nm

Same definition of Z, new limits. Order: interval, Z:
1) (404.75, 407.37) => 405.542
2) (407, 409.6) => 407.696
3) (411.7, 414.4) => 411.752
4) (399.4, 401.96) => 399.426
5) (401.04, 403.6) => 401.917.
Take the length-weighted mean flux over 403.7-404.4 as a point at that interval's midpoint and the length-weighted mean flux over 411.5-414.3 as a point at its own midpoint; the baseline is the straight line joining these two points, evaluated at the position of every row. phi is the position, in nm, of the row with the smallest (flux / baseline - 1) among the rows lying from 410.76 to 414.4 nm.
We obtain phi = 414.320 nm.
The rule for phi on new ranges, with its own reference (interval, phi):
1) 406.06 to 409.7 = 406.852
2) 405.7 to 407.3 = 406.852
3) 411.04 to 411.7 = 411.658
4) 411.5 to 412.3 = 412.227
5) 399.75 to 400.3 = 400.254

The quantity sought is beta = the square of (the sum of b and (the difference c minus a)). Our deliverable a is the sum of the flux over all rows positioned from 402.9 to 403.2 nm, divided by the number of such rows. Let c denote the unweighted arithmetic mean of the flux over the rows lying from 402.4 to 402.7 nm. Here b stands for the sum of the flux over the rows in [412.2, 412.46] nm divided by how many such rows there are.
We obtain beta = 59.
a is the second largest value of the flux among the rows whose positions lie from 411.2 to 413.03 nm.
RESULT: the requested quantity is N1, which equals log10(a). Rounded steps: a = 7.921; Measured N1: 0.899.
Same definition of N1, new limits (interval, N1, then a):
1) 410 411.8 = 0.908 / 8.084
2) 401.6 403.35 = 0.878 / 7.544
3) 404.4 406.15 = 0.885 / 7.682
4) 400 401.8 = 0.898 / 7.898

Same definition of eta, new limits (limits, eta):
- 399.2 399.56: 2.92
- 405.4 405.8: 3.03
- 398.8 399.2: 3.17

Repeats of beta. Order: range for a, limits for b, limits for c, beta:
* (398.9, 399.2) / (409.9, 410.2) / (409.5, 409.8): 66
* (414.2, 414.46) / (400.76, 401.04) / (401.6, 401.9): 61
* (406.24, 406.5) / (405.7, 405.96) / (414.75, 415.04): 52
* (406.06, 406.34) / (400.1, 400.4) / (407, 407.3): 56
